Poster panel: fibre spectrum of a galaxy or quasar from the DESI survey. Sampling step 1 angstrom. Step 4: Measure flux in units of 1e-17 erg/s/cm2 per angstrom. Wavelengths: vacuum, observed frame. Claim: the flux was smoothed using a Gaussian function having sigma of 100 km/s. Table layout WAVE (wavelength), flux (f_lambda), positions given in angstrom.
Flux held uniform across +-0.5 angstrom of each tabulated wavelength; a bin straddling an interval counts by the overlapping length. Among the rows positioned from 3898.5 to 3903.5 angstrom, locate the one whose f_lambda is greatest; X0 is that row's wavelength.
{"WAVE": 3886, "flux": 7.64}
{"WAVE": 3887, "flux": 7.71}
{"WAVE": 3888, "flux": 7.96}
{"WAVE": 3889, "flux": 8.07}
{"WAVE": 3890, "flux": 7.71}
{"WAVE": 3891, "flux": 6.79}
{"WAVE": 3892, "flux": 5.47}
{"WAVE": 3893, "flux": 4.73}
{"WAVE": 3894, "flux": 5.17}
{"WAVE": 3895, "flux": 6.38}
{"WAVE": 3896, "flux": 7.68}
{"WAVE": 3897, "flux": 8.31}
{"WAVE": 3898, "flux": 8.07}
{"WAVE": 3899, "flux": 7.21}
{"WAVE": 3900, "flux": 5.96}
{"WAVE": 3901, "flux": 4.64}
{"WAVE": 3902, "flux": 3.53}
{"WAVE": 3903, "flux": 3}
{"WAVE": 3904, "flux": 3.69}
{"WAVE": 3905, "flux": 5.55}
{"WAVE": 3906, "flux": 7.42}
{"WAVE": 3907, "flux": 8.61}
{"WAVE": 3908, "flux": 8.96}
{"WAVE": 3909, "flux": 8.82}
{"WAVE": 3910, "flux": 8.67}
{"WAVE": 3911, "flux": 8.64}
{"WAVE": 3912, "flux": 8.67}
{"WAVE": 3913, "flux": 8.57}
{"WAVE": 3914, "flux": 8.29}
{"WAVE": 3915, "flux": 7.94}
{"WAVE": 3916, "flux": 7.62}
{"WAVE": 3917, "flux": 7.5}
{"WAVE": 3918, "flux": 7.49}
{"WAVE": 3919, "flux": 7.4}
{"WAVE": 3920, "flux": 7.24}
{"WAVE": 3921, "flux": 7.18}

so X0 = 3899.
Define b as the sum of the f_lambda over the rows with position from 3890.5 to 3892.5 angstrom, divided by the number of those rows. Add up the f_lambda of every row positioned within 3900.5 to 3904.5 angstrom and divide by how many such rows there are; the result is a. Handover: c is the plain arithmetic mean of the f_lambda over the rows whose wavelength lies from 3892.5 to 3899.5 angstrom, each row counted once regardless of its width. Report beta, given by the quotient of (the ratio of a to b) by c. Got 0.09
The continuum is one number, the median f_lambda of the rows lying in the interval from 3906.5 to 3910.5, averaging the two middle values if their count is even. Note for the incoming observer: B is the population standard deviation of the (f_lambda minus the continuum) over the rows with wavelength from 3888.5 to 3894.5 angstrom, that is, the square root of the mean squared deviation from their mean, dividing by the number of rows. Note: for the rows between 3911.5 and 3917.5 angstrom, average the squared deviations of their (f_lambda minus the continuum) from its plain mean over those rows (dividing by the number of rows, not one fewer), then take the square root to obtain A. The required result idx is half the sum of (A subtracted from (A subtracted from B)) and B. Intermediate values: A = 0.45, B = 1.3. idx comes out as 0.8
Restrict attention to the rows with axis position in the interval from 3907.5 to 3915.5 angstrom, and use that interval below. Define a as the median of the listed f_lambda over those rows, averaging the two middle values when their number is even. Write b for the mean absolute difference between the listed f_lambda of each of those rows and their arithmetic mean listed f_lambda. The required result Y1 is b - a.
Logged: -8.43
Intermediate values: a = 8.7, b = 0.2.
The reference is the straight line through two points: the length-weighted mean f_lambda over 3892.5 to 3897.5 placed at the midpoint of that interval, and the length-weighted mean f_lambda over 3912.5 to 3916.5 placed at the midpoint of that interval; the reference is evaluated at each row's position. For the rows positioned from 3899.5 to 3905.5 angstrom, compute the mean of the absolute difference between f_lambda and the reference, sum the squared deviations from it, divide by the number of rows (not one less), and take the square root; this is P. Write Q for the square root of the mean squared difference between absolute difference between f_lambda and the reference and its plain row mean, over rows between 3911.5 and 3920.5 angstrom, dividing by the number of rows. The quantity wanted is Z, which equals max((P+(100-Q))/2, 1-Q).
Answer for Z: 50.4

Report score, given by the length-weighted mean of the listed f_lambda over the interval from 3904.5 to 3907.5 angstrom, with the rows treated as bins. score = 7.2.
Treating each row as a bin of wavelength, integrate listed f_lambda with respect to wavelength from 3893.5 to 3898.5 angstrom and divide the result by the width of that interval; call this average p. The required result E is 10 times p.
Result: 71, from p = 7.1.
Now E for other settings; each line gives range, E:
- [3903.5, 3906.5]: 56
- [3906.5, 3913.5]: 87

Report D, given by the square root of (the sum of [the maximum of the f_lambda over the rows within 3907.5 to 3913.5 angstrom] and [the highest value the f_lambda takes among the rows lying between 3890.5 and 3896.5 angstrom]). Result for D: 4.08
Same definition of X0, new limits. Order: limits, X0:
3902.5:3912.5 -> 3908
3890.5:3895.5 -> 3891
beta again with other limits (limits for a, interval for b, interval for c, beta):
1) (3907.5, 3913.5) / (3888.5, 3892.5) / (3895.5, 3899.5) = 0.16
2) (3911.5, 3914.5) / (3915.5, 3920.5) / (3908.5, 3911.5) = 0.13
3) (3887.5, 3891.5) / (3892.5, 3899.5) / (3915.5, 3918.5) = 0.15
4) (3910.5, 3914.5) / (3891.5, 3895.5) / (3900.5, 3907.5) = 0.30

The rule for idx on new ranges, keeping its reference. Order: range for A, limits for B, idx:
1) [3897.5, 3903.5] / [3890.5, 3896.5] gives -0.8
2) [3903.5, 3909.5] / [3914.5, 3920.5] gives -1.7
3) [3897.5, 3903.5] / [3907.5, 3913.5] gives -1.7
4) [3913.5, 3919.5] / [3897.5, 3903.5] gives 1.5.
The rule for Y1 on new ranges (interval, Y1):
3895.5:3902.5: -5.69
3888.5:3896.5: -5.52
